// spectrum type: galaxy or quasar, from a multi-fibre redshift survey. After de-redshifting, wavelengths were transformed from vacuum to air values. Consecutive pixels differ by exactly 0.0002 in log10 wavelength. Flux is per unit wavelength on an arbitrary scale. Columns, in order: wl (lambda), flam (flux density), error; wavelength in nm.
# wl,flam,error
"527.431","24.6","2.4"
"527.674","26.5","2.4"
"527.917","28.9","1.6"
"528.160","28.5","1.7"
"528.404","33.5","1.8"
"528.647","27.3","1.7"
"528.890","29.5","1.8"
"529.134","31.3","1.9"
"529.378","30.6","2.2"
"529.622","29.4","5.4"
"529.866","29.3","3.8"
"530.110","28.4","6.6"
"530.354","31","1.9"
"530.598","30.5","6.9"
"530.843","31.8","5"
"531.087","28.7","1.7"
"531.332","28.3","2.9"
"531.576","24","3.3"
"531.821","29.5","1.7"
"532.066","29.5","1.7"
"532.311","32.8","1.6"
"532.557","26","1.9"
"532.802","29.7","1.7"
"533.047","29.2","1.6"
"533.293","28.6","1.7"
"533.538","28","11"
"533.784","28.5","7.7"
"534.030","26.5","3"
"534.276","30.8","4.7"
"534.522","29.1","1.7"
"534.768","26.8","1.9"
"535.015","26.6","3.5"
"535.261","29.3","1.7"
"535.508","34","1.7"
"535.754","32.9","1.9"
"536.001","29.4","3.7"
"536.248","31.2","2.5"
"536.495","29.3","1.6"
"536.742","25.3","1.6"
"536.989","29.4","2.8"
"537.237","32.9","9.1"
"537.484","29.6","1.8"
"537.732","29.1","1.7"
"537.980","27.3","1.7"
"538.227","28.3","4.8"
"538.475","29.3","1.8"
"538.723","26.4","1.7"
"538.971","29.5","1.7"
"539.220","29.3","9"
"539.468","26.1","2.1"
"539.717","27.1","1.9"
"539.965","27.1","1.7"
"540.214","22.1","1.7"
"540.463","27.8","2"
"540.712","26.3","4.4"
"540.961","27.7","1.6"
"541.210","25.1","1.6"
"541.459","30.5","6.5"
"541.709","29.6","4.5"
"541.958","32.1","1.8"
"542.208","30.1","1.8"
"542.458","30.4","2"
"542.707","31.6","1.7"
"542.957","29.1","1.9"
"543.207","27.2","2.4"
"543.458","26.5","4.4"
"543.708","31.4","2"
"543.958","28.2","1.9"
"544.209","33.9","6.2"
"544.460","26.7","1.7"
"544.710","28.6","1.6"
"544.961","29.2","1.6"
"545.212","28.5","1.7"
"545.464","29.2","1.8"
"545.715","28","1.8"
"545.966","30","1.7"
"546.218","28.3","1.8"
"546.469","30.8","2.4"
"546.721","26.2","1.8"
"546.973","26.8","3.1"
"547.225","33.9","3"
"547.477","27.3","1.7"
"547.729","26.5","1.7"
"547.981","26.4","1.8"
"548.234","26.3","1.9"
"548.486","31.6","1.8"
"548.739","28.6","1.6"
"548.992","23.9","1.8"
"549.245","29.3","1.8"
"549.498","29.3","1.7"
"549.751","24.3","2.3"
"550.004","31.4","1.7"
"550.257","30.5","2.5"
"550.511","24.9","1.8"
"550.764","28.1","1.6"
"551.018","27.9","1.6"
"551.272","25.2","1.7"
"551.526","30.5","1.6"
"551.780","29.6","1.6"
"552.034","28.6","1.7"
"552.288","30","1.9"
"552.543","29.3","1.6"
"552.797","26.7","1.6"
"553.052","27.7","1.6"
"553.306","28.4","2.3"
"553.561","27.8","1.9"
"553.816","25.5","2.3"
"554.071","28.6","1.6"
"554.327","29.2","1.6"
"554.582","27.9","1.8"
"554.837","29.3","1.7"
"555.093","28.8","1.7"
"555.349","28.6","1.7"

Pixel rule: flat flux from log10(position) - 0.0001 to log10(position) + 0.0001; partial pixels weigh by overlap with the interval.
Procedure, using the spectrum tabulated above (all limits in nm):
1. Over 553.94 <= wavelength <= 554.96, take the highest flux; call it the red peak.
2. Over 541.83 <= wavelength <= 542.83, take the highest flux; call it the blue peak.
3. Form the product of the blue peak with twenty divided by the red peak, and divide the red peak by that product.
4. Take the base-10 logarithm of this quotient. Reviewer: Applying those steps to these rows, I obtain 0.126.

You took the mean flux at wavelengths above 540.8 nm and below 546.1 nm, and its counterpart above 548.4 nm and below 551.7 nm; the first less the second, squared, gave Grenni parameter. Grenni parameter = 1.2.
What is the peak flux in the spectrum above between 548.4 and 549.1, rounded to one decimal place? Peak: 31.6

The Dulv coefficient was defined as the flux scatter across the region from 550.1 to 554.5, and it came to 1.7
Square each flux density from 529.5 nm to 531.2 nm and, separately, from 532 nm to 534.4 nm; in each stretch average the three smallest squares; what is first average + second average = 1550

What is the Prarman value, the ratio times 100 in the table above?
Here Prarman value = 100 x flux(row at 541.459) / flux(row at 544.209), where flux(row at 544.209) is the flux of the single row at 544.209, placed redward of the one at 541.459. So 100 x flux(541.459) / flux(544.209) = 90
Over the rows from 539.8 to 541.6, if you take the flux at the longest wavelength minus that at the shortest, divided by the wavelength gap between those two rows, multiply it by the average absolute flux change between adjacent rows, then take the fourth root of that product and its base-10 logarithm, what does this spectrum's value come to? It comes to 0.23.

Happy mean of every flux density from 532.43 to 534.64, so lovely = 28.5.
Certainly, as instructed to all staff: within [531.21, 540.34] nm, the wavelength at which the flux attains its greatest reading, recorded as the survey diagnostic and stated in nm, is 535.508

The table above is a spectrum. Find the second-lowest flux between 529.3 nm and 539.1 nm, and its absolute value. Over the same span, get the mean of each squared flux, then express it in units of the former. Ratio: 33.8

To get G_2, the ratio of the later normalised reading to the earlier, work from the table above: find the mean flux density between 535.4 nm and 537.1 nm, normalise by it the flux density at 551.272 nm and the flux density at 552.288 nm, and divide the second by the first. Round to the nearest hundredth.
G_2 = 1.19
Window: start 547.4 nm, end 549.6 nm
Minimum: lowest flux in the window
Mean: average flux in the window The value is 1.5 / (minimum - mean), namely -0.40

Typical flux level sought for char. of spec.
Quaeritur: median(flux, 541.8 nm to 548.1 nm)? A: 28.6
